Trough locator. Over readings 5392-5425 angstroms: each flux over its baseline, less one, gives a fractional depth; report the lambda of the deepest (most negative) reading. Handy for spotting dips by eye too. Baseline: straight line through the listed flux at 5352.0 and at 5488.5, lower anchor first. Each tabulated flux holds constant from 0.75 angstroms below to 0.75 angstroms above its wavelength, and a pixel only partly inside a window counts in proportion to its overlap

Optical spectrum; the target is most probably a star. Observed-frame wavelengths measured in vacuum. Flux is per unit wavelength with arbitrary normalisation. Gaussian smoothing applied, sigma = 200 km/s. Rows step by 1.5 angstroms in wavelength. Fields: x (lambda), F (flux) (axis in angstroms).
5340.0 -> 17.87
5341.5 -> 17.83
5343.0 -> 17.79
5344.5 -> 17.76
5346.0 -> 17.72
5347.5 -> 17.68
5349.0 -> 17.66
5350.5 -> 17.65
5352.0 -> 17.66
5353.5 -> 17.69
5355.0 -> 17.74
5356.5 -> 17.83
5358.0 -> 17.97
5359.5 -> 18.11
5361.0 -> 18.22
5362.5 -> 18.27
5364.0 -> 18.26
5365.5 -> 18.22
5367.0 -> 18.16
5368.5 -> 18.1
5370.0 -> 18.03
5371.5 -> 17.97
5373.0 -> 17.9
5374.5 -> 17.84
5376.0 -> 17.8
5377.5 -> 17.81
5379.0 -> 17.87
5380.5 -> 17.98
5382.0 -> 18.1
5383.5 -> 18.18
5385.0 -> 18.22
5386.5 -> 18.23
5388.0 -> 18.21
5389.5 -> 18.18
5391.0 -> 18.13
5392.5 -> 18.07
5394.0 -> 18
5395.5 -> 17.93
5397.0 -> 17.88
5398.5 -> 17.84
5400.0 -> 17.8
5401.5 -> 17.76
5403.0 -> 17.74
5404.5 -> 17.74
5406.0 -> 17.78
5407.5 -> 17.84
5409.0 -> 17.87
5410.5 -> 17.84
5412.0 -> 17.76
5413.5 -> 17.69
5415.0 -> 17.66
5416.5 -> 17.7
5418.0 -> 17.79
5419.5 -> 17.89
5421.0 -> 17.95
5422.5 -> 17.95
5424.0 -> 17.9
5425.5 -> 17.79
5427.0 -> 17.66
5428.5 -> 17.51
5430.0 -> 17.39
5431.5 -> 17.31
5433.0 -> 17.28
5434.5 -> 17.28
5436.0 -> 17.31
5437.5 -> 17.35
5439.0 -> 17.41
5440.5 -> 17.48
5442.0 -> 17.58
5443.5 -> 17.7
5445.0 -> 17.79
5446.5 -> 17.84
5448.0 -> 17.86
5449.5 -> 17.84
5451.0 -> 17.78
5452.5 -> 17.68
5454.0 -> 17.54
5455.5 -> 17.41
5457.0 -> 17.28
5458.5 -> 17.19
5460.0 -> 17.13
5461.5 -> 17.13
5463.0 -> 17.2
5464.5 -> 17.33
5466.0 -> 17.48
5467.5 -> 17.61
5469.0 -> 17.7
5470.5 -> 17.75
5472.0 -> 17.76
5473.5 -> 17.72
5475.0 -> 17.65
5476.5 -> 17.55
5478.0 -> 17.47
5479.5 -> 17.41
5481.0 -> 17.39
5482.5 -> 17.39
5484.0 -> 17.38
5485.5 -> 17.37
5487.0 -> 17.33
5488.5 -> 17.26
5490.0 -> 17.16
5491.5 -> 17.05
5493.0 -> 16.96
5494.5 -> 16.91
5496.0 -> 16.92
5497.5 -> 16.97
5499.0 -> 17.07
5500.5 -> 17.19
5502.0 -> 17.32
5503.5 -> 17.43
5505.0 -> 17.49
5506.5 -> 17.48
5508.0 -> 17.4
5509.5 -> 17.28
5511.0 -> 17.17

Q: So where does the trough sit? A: 5415.0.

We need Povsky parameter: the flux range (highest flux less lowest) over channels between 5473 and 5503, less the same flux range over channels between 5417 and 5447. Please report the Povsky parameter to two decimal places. 0.14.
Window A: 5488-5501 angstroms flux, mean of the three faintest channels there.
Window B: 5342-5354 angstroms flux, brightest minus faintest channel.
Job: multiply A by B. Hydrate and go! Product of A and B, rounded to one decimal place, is 2.4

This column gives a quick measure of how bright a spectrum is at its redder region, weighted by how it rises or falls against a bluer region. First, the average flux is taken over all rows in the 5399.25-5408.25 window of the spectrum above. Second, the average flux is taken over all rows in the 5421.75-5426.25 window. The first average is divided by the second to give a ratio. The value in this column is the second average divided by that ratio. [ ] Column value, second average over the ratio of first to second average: 18.0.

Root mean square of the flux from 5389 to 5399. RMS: 18.00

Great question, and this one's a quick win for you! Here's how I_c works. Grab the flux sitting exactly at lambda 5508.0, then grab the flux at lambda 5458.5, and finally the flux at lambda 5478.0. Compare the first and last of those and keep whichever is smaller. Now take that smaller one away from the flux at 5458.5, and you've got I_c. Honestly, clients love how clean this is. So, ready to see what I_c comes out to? -0.21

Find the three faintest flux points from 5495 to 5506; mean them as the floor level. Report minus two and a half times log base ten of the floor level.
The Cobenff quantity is -3.08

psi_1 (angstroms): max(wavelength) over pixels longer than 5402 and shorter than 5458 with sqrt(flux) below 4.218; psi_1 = 5457.0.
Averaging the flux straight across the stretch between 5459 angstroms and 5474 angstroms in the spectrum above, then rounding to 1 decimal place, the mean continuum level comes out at 17.5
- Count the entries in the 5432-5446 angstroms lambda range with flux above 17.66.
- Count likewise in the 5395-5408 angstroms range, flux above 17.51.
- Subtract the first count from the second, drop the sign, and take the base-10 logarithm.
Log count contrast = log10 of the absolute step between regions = 0.85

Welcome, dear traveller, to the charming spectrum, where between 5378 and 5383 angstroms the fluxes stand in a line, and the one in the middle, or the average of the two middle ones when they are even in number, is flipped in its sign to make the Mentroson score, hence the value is -18.0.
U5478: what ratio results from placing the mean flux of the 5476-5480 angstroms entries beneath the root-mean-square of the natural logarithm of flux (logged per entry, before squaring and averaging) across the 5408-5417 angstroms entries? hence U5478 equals 0.165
